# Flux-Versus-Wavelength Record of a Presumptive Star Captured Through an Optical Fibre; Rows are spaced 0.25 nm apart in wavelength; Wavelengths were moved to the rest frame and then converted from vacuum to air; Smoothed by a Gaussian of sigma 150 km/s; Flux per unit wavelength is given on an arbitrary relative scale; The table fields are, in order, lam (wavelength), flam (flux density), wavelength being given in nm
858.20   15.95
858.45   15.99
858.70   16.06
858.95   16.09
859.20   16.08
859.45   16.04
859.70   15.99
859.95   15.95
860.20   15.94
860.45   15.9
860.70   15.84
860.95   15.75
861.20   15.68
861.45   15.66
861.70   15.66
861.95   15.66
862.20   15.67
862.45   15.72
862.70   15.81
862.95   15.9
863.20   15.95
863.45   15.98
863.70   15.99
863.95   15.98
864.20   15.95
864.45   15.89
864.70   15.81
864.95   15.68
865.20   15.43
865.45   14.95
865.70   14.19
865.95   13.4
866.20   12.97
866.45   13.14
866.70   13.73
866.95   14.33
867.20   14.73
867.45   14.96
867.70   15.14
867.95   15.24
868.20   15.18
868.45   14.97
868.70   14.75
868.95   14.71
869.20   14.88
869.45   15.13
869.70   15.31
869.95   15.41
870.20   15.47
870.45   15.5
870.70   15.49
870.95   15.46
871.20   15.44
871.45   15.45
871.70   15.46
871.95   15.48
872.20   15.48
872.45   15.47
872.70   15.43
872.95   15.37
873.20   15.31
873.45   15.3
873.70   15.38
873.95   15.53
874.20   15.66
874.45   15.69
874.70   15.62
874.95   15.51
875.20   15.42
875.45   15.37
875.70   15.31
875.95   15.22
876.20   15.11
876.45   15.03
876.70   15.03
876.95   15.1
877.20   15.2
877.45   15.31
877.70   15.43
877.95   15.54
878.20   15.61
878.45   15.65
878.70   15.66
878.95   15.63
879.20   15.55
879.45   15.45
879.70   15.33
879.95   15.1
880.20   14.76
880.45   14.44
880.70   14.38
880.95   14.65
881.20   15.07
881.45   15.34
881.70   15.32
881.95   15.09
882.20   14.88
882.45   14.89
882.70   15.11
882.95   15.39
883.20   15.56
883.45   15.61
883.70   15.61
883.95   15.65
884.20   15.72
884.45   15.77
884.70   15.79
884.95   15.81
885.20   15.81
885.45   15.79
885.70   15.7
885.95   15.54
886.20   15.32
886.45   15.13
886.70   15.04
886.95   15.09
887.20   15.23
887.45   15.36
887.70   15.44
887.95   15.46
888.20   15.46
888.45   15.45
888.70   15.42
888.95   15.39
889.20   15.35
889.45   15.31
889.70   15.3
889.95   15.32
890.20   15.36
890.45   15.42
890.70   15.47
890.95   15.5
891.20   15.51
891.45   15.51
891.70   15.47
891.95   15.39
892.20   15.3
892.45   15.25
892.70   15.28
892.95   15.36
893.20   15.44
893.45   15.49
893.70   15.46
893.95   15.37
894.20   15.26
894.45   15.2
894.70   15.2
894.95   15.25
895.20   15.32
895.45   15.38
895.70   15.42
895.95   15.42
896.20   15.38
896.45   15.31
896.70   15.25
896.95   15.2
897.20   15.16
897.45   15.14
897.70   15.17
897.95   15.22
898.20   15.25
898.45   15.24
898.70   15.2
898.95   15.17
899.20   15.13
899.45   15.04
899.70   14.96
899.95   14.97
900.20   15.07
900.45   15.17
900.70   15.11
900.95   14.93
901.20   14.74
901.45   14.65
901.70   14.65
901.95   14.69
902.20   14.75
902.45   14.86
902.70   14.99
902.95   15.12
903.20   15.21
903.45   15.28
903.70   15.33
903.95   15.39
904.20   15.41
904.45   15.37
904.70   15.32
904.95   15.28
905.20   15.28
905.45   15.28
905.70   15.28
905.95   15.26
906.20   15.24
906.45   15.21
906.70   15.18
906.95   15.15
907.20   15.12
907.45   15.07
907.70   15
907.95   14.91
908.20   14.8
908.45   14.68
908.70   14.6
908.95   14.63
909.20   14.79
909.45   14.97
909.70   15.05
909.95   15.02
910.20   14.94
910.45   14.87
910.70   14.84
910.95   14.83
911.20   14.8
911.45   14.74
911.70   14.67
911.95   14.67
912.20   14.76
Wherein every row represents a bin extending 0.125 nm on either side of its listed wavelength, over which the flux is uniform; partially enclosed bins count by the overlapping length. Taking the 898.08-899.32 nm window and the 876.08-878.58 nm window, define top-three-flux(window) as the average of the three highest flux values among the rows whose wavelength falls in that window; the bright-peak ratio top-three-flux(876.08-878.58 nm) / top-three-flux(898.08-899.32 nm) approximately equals 1.024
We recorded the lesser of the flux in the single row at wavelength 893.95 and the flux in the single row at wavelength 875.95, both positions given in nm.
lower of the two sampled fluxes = 15.2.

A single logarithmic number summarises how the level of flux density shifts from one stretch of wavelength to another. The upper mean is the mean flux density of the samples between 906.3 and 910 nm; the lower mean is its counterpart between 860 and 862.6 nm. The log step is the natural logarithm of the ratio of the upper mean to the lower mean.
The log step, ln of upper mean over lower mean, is -0.05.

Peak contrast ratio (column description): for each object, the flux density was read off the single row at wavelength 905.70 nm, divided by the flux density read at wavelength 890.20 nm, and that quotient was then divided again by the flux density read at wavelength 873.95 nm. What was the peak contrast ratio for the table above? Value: 0.0641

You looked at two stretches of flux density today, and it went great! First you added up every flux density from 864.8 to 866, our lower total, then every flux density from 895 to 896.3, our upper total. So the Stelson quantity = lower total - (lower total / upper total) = 72.7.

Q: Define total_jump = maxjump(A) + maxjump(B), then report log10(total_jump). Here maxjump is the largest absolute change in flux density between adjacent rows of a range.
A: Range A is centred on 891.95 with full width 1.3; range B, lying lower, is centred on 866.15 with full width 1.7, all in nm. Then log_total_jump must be -0.1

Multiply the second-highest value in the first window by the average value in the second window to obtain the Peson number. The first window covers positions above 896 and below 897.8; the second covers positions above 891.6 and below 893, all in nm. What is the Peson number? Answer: 235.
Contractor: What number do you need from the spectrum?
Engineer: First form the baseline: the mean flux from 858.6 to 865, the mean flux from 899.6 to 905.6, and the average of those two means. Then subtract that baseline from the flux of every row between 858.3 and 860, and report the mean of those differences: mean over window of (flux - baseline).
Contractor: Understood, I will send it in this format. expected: 0.56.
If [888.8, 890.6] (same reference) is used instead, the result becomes -0.12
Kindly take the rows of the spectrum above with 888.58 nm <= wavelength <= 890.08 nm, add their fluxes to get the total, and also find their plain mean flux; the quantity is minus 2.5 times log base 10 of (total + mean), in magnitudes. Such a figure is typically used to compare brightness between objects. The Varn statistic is -5.1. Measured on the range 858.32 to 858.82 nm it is -4.2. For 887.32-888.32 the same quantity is -4.7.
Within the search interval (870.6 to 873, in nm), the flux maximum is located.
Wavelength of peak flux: 870.70 nm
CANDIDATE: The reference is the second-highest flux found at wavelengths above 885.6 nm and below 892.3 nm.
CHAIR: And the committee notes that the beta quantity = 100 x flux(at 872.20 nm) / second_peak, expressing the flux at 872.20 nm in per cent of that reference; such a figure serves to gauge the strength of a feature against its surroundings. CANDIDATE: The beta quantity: 100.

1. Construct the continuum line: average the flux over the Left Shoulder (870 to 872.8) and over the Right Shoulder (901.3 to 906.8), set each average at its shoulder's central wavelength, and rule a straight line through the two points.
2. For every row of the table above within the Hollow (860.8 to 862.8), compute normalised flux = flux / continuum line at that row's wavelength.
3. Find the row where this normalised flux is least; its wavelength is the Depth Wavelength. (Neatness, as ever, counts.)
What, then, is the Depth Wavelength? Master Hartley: 861.45 nm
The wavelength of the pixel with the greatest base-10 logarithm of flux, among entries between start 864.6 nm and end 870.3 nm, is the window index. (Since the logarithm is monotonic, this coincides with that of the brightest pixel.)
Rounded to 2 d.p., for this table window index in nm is 864.70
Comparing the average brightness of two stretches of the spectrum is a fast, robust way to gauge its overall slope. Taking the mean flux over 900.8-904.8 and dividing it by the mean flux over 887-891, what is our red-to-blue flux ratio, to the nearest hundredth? 0.98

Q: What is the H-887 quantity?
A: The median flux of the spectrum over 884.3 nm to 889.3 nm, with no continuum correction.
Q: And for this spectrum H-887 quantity 15.4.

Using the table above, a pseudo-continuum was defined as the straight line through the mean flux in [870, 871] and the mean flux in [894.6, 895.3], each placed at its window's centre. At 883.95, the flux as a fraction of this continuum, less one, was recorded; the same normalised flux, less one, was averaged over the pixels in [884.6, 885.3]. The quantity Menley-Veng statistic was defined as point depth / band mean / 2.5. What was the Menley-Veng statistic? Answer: 0.26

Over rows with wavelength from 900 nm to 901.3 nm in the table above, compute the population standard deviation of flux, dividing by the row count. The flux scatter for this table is 0.15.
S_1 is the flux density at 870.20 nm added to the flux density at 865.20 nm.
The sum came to 30.9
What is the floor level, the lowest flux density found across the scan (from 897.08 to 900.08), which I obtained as 14.96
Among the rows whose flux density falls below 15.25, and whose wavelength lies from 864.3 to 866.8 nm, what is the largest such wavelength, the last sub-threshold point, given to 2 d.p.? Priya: 866.70 nm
